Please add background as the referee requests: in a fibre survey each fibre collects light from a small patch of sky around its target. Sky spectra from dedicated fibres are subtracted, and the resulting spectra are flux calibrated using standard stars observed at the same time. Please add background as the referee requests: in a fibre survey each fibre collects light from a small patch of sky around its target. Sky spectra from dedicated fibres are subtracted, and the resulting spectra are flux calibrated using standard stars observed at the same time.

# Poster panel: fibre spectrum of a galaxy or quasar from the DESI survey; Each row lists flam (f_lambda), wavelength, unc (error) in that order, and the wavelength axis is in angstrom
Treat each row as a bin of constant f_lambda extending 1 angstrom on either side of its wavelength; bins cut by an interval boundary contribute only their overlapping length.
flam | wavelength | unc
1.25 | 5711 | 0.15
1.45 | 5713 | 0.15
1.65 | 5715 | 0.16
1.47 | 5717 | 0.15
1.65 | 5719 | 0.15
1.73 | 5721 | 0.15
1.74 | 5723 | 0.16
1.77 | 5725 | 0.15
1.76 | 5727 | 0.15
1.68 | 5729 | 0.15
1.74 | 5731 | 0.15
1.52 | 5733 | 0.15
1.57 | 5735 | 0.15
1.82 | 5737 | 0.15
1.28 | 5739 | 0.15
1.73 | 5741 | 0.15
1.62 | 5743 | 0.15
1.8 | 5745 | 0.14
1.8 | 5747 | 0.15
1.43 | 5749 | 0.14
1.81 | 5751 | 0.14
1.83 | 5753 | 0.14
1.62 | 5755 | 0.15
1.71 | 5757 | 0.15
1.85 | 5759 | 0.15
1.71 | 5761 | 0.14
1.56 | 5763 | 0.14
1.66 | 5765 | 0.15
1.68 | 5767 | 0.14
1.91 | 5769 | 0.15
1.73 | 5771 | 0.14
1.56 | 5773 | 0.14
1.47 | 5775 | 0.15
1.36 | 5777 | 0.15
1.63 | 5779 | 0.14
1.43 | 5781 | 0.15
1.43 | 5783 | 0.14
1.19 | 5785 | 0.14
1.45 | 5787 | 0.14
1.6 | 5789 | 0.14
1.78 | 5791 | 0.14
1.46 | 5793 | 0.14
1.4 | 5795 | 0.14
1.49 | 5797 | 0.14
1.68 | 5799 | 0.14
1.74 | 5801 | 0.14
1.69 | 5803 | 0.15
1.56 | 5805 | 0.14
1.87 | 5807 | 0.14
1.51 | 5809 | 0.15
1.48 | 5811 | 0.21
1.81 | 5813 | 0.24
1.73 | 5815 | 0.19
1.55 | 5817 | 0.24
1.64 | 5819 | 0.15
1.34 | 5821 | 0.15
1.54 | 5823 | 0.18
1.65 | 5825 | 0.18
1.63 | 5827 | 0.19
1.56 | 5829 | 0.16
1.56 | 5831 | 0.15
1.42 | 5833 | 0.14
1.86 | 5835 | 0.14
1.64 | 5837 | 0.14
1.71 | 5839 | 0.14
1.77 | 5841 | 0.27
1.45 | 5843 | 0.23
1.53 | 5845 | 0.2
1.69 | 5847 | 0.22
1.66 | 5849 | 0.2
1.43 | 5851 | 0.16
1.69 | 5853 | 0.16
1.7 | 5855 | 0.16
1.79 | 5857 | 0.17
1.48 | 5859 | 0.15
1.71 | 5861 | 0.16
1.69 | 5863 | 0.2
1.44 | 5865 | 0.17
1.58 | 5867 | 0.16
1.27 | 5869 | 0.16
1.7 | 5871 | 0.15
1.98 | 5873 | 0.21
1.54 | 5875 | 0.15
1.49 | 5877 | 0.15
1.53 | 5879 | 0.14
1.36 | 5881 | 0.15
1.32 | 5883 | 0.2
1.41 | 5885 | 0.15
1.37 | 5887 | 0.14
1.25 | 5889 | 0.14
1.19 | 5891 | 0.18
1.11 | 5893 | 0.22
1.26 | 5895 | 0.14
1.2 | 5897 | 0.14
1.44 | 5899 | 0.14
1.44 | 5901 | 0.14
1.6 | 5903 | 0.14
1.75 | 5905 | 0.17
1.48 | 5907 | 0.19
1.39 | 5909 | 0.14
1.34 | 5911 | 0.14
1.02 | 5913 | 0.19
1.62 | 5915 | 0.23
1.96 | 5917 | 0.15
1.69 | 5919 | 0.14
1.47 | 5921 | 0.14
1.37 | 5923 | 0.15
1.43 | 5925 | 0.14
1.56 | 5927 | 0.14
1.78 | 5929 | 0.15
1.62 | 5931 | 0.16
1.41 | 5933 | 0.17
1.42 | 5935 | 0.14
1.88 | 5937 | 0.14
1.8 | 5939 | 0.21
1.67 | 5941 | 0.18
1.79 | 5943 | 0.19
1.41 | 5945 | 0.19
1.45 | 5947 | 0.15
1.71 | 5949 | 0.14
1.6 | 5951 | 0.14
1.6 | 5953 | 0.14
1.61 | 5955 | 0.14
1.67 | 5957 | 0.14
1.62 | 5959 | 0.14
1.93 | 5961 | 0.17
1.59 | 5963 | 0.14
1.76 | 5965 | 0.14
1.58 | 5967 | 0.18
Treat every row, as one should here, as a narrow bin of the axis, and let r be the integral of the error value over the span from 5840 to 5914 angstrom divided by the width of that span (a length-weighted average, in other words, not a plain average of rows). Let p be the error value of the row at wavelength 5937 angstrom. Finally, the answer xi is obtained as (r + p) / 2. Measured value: 0.155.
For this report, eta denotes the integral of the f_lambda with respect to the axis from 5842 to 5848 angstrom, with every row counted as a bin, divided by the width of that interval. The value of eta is 1.56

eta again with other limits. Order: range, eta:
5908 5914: 1.25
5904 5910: 1.54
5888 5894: 1.18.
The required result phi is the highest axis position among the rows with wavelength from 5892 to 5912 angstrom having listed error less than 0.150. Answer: 5911 angstrom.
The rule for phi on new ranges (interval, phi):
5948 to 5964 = 5963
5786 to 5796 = 5795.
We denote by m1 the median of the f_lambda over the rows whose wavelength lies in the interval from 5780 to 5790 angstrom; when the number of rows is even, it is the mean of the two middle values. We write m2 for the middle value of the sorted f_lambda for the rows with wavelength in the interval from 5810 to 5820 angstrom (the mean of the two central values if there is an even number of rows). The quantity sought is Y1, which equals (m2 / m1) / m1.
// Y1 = 0.80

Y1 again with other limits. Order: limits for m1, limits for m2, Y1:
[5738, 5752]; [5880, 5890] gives 0.45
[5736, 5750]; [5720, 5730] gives 0.58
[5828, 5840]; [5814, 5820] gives 0.64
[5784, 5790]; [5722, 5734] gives 0.83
